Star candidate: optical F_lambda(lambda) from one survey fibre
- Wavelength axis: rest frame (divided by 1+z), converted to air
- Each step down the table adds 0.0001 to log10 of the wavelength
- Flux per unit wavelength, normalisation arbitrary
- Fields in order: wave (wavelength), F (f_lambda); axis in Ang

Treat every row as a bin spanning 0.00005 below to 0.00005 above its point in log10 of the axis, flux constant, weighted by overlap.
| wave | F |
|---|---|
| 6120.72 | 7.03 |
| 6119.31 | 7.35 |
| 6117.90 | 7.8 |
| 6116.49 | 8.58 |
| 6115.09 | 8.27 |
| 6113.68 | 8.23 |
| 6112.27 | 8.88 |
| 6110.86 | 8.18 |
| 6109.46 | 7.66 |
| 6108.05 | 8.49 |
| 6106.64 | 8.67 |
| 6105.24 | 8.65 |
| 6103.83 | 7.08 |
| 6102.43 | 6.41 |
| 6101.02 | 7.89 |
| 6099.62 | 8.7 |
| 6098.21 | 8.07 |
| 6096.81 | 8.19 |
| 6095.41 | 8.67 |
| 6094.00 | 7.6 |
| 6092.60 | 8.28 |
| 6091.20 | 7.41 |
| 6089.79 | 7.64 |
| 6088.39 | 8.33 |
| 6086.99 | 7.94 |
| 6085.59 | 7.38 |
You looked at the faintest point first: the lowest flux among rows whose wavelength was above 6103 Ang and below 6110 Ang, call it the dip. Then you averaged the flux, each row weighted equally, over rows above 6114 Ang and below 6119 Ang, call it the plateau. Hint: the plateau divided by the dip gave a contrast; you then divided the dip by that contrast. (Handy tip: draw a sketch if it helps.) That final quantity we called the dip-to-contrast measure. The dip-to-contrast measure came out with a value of 6.1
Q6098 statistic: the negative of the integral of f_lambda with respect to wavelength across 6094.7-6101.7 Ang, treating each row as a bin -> -58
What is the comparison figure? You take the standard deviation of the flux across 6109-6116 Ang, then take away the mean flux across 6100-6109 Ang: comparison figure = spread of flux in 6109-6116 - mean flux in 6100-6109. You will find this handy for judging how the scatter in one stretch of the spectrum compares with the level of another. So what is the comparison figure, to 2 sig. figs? -7.5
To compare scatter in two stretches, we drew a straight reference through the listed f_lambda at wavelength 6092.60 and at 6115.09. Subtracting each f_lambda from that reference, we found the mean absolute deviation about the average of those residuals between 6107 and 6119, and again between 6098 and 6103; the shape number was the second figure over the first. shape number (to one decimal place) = 2.3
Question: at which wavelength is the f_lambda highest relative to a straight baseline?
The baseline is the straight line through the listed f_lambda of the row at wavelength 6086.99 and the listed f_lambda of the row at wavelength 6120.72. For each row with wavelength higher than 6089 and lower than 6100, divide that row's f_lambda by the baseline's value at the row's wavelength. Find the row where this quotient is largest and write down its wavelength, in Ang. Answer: 6099.62 Ang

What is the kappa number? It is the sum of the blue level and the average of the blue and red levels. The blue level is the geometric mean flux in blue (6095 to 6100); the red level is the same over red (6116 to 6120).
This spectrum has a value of 16.6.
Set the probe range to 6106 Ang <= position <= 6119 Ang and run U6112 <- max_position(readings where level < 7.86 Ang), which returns 6117.90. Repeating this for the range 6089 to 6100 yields 6094.00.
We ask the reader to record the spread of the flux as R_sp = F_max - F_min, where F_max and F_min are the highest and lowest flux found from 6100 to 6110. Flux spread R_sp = 2.26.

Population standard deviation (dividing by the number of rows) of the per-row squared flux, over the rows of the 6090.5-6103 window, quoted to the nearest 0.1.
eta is 10.2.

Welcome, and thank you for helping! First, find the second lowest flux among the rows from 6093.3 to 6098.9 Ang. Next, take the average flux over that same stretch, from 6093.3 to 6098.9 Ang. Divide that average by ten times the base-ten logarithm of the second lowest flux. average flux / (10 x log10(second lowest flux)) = 0.897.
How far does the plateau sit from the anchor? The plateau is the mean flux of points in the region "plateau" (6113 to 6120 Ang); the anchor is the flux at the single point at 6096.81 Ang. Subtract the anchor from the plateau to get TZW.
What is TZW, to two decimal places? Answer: -0.14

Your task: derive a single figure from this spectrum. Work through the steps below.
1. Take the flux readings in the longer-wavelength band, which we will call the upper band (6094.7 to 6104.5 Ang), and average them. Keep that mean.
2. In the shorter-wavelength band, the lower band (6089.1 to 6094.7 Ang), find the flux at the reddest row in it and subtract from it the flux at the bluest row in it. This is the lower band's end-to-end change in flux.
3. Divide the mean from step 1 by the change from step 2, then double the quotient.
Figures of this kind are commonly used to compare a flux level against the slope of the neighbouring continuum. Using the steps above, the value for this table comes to -393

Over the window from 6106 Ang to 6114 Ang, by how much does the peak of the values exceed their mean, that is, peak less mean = 0.53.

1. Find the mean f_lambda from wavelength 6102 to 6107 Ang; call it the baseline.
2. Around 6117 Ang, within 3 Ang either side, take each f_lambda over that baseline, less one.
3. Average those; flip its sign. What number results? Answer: -0.039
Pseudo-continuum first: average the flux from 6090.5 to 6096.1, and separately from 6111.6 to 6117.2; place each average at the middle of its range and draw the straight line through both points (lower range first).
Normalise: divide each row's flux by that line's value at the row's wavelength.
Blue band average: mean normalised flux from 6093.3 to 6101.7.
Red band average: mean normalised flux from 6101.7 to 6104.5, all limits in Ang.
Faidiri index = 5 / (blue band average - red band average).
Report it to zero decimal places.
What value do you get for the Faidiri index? 26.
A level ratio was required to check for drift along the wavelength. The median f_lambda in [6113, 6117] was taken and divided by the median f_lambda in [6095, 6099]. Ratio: 1.01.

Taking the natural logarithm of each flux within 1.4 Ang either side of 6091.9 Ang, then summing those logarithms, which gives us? 4.12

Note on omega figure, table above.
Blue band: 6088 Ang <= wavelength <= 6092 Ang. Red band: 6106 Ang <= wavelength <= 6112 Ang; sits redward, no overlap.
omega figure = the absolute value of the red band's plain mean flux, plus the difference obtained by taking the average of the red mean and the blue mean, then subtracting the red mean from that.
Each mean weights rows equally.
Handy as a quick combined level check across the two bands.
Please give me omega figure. 8.02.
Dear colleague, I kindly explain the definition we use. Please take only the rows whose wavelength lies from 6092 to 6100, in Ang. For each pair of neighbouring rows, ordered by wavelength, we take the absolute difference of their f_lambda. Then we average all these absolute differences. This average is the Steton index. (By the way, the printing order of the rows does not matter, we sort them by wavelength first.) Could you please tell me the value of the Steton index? 0.60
